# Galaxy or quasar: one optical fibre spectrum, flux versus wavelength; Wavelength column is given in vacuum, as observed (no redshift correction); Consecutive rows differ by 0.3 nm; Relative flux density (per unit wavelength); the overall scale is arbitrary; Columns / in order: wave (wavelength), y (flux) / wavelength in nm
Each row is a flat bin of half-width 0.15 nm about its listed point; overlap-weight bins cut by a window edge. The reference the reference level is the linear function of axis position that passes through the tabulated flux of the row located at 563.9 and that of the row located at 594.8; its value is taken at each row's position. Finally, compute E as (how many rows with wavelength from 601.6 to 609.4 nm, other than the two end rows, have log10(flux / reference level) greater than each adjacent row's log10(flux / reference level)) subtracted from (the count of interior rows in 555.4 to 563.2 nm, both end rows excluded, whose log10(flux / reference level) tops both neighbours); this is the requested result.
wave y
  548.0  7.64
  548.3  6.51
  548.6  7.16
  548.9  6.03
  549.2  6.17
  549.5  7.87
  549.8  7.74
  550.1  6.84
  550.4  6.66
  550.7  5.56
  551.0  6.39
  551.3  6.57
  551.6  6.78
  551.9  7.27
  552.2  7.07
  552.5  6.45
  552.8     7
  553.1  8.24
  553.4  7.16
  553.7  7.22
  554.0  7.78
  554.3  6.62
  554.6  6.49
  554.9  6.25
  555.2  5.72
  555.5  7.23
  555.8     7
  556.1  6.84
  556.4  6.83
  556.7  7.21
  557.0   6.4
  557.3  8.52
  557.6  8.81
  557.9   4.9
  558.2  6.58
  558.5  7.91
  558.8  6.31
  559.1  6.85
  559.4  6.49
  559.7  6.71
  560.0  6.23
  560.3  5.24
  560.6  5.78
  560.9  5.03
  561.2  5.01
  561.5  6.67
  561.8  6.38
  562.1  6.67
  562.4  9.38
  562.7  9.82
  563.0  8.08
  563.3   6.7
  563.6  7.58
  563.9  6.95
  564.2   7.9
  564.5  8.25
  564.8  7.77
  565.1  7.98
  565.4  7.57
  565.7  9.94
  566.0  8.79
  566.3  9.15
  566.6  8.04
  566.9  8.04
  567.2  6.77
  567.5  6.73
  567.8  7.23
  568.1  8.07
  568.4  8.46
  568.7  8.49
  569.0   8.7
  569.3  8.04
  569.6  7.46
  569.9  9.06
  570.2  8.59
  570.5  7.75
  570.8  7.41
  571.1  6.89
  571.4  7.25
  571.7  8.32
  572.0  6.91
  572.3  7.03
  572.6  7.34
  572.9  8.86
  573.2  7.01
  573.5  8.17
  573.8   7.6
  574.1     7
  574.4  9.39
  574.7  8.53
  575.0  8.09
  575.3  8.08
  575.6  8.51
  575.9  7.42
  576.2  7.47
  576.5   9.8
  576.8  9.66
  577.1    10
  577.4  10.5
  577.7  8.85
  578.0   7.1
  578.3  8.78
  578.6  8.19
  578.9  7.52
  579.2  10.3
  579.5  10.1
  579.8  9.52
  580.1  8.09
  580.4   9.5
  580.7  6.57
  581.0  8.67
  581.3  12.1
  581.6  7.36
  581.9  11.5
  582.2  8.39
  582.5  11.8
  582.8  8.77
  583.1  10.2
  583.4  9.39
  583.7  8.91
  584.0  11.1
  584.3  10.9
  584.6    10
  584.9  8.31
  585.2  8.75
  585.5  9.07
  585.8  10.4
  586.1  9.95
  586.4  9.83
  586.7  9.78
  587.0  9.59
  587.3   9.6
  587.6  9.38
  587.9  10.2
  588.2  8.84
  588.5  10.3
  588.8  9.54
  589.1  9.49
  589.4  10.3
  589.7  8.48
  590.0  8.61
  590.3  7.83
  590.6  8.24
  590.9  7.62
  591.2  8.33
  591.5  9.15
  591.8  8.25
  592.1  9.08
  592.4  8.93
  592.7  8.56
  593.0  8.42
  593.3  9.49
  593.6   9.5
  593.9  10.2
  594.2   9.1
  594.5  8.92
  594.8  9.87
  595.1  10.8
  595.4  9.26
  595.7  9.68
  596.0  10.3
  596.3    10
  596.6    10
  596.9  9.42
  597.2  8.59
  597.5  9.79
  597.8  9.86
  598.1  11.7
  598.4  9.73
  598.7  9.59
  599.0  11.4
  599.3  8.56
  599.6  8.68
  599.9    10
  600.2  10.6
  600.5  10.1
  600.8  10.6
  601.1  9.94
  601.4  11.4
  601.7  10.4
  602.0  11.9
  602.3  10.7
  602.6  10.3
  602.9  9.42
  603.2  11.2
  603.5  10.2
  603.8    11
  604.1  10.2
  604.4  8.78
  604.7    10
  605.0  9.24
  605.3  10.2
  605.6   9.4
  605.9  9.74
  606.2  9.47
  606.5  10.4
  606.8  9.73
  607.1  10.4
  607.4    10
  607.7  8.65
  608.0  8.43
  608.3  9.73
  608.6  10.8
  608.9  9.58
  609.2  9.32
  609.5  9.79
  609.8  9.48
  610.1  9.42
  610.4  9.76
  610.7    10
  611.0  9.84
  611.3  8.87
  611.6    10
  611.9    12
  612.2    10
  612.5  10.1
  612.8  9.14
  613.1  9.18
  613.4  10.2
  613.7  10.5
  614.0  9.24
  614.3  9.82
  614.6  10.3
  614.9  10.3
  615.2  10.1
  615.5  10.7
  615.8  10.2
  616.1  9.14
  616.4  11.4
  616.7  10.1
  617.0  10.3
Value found -1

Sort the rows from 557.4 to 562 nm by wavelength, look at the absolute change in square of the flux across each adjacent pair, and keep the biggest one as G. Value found 54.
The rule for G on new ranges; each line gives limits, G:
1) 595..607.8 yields 57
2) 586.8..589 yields 28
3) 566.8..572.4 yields 26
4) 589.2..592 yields 34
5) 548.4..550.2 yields 24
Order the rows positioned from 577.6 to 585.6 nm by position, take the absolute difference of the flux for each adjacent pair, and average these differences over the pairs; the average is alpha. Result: 1.79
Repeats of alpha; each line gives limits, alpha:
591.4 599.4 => 0.83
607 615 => 0.70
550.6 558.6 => 0.79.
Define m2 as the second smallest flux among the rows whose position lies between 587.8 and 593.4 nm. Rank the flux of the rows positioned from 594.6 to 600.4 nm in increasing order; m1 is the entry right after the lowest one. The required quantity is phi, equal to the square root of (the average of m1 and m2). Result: 2.87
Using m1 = 8.59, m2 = 7.83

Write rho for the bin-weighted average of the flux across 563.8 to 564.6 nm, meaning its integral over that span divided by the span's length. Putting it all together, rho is 7.7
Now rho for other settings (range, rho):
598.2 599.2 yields 10.2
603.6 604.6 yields 10.0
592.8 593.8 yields 9.2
